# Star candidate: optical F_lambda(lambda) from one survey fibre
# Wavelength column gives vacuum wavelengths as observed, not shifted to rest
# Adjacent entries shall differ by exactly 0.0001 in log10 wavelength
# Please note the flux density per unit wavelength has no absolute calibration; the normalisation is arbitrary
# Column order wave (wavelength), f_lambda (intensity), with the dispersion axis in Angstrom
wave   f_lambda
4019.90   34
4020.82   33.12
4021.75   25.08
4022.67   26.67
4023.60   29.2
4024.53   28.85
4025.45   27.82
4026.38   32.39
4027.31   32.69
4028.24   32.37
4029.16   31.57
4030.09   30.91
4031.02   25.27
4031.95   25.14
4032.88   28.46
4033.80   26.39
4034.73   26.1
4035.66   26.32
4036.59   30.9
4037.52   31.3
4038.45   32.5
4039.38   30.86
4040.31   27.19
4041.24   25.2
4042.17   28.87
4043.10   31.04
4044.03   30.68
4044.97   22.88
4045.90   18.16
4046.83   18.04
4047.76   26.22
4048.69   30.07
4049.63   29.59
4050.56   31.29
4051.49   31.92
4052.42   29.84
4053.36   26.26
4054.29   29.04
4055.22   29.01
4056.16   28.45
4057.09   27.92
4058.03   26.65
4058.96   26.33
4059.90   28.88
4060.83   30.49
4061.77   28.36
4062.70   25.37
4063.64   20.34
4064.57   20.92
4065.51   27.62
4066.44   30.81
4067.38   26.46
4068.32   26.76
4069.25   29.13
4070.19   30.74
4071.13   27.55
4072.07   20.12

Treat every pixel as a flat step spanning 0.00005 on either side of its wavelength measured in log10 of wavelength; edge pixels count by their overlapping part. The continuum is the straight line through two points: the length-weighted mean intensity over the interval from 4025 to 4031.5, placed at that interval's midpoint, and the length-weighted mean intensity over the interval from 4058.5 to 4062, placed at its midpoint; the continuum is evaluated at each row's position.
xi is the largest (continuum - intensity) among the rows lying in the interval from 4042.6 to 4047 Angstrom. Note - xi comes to 11.2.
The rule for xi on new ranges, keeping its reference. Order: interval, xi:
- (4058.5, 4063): 3.0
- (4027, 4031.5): 5.0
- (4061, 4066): 7.9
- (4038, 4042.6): 4.4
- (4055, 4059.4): 2.2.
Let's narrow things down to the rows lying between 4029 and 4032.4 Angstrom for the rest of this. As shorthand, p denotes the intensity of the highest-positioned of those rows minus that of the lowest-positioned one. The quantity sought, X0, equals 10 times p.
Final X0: -64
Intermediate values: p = -6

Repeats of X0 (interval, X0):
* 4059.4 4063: -35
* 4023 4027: 32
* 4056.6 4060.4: 10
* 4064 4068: 55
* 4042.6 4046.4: -129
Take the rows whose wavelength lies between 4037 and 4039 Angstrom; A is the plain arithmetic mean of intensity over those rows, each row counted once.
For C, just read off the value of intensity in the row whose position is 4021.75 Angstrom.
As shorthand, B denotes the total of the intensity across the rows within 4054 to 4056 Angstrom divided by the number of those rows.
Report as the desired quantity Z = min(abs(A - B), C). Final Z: 3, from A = 31.9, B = 29.0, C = 25.08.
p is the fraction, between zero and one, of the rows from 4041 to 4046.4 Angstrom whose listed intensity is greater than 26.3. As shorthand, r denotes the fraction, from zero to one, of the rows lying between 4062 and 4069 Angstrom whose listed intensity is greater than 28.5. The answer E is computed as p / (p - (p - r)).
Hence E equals 3.5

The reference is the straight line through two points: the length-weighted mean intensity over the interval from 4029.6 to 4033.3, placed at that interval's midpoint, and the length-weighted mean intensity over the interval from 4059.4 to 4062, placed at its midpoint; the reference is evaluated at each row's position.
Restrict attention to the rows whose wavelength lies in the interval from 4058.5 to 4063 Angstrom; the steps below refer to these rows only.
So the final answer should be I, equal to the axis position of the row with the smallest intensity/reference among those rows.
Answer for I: 4062.70 Angstrom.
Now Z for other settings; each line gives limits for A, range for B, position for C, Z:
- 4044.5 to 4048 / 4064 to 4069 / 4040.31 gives 5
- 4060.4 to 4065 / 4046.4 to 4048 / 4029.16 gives 3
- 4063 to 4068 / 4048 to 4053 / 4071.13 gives 5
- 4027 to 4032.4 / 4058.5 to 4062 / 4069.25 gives 1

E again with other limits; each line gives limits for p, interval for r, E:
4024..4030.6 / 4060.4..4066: 6.0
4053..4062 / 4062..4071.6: 3.0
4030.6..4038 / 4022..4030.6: 0.8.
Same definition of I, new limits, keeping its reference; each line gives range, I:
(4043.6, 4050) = 4046.83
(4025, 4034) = 4031.95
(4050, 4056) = 4053.36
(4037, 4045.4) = 4044.97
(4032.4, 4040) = 4034.73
